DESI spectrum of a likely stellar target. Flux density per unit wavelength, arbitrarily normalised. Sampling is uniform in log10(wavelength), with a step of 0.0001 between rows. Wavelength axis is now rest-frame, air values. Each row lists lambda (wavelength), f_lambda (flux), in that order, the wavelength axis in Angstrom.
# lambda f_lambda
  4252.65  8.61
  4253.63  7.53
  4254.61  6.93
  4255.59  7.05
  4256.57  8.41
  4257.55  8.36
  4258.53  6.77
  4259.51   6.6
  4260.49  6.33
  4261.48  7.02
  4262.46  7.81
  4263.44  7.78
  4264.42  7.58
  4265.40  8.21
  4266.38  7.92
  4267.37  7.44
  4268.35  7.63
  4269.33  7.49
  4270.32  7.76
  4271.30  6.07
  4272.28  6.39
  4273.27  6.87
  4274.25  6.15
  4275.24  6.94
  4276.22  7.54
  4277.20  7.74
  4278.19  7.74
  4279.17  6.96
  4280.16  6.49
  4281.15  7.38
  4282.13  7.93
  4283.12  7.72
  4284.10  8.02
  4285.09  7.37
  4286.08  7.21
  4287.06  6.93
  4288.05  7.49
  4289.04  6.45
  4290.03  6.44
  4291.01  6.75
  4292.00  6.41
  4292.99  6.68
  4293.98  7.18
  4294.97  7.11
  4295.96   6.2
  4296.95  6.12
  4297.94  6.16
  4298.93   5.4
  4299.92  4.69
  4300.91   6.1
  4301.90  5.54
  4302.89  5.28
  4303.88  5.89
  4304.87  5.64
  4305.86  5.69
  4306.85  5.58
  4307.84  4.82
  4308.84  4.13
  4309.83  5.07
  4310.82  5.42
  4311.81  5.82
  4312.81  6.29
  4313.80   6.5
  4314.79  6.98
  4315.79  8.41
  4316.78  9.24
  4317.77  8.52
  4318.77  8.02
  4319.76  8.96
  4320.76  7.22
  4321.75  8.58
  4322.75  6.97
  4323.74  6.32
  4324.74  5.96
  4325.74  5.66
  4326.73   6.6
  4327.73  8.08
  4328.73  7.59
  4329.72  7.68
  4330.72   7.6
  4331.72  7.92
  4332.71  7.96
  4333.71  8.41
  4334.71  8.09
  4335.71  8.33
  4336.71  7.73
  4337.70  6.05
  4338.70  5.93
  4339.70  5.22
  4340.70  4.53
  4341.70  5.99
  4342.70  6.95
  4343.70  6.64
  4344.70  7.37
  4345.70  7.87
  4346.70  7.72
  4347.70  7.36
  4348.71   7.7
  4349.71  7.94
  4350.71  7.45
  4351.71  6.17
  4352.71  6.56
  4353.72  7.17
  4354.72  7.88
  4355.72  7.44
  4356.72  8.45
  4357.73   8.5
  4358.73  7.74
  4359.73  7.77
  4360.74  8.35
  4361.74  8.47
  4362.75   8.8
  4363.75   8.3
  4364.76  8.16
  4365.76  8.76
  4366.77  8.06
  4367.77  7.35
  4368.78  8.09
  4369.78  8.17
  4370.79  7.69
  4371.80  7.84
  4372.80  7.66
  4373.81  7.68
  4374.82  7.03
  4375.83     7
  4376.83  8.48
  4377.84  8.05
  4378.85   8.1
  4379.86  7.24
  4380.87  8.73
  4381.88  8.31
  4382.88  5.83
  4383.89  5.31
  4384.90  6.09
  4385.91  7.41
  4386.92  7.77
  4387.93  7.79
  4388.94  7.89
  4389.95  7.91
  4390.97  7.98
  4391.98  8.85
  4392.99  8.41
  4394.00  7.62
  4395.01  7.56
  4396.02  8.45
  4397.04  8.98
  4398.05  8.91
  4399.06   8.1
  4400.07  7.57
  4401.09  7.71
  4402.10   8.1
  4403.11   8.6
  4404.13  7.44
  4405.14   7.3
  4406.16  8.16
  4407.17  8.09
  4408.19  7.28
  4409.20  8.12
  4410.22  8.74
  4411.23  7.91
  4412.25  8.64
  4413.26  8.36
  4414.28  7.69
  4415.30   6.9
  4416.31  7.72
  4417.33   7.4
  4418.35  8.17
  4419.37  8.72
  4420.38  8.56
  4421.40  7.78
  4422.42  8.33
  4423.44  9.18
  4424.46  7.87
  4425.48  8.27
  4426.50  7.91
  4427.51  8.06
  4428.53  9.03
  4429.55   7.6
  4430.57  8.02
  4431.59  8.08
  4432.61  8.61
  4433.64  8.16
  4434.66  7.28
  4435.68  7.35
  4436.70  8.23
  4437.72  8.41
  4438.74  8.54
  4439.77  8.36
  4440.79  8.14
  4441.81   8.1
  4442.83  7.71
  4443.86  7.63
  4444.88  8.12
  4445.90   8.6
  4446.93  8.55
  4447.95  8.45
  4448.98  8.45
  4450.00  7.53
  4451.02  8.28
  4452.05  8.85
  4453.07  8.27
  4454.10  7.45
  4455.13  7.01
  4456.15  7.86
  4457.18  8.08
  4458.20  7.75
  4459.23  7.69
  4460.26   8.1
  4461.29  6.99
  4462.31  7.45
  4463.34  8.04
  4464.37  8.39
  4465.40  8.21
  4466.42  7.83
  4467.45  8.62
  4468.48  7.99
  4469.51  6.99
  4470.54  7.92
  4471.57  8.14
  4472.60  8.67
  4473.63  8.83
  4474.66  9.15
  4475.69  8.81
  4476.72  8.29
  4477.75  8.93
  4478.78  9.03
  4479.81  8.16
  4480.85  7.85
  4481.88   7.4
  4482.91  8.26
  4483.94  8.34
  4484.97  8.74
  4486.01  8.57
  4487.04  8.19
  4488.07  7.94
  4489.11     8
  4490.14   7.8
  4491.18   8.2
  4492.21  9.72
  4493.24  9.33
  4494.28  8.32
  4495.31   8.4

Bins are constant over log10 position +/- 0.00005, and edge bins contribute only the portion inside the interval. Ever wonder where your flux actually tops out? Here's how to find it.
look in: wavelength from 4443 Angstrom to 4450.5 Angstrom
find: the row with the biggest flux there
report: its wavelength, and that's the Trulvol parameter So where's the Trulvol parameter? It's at 4445.90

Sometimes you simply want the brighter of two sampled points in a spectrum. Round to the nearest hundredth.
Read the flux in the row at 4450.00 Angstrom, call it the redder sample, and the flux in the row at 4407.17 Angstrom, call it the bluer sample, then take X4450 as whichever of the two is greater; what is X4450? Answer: 8.09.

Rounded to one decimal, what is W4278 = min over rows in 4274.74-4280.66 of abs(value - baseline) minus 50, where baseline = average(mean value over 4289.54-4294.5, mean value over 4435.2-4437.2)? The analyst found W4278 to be -49.7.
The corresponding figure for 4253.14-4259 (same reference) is -49.8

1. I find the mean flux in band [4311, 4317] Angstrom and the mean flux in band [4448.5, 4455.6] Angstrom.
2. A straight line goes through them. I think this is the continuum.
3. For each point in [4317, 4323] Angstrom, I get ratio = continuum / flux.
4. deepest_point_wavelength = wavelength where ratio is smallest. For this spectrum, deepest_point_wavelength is 4319.76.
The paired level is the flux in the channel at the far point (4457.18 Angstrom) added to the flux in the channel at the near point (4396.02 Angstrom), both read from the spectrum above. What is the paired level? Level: 16.5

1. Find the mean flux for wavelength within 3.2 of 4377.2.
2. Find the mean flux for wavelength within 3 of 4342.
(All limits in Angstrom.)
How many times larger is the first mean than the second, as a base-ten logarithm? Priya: 0.10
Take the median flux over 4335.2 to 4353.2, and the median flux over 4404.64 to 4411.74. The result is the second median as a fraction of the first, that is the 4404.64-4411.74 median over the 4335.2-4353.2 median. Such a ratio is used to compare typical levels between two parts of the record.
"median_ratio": 1.13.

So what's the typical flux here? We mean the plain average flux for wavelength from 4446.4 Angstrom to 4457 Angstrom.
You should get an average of 8.07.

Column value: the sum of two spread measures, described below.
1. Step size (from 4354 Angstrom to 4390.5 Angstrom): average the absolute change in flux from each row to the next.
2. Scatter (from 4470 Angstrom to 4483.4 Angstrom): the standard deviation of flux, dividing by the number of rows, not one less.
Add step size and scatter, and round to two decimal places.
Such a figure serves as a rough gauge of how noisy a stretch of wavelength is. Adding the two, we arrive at 1.04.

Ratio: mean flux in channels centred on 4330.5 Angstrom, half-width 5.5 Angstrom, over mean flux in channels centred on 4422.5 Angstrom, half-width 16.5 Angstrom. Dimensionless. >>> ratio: 0.94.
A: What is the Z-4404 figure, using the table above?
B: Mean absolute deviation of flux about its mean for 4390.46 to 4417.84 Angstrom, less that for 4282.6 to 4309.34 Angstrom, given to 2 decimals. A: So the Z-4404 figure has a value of -0.31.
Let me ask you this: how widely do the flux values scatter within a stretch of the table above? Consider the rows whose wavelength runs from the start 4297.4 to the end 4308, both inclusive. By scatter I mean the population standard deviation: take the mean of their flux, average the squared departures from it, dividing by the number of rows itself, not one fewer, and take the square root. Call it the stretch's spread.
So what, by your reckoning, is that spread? 0.45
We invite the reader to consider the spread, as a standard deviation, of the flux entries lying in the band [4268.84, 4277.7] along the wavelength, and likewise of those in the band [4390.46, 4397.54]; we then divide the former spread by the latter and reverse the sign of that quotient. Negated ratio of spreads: -1.2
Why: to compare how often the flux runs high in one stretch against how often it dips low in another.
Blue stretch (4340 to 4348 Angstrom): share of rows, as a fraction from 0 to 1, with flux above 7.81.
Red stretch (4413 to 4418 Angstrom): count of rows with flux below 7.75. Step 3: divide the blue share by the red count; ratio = 0.03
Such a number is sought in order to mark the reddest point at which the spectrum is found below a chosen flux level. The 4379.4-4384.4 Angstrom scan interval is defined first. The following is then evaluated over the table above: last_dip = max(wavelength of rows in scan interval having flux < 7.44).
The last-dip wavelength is 4383.89 Angstrom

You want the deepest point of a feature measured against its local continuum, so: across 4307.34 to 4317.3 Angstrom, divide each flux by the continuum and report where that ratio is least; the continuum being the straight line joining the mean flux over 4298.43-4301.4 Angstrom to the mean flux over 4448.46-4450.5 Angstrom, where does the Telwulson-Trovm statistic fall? 4308.84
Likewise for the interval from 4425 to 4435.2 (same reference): 4434.66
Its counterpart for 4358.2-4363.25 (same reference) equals 4358.73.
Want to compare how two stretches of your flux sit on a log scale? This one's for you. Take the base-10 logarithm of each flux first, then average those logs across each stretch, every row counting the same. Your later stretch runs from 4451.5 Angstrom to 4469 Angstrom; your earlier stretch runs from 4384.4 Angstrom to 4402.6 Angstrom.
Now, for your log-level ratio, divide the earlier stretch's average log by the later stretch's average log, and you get 1.00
